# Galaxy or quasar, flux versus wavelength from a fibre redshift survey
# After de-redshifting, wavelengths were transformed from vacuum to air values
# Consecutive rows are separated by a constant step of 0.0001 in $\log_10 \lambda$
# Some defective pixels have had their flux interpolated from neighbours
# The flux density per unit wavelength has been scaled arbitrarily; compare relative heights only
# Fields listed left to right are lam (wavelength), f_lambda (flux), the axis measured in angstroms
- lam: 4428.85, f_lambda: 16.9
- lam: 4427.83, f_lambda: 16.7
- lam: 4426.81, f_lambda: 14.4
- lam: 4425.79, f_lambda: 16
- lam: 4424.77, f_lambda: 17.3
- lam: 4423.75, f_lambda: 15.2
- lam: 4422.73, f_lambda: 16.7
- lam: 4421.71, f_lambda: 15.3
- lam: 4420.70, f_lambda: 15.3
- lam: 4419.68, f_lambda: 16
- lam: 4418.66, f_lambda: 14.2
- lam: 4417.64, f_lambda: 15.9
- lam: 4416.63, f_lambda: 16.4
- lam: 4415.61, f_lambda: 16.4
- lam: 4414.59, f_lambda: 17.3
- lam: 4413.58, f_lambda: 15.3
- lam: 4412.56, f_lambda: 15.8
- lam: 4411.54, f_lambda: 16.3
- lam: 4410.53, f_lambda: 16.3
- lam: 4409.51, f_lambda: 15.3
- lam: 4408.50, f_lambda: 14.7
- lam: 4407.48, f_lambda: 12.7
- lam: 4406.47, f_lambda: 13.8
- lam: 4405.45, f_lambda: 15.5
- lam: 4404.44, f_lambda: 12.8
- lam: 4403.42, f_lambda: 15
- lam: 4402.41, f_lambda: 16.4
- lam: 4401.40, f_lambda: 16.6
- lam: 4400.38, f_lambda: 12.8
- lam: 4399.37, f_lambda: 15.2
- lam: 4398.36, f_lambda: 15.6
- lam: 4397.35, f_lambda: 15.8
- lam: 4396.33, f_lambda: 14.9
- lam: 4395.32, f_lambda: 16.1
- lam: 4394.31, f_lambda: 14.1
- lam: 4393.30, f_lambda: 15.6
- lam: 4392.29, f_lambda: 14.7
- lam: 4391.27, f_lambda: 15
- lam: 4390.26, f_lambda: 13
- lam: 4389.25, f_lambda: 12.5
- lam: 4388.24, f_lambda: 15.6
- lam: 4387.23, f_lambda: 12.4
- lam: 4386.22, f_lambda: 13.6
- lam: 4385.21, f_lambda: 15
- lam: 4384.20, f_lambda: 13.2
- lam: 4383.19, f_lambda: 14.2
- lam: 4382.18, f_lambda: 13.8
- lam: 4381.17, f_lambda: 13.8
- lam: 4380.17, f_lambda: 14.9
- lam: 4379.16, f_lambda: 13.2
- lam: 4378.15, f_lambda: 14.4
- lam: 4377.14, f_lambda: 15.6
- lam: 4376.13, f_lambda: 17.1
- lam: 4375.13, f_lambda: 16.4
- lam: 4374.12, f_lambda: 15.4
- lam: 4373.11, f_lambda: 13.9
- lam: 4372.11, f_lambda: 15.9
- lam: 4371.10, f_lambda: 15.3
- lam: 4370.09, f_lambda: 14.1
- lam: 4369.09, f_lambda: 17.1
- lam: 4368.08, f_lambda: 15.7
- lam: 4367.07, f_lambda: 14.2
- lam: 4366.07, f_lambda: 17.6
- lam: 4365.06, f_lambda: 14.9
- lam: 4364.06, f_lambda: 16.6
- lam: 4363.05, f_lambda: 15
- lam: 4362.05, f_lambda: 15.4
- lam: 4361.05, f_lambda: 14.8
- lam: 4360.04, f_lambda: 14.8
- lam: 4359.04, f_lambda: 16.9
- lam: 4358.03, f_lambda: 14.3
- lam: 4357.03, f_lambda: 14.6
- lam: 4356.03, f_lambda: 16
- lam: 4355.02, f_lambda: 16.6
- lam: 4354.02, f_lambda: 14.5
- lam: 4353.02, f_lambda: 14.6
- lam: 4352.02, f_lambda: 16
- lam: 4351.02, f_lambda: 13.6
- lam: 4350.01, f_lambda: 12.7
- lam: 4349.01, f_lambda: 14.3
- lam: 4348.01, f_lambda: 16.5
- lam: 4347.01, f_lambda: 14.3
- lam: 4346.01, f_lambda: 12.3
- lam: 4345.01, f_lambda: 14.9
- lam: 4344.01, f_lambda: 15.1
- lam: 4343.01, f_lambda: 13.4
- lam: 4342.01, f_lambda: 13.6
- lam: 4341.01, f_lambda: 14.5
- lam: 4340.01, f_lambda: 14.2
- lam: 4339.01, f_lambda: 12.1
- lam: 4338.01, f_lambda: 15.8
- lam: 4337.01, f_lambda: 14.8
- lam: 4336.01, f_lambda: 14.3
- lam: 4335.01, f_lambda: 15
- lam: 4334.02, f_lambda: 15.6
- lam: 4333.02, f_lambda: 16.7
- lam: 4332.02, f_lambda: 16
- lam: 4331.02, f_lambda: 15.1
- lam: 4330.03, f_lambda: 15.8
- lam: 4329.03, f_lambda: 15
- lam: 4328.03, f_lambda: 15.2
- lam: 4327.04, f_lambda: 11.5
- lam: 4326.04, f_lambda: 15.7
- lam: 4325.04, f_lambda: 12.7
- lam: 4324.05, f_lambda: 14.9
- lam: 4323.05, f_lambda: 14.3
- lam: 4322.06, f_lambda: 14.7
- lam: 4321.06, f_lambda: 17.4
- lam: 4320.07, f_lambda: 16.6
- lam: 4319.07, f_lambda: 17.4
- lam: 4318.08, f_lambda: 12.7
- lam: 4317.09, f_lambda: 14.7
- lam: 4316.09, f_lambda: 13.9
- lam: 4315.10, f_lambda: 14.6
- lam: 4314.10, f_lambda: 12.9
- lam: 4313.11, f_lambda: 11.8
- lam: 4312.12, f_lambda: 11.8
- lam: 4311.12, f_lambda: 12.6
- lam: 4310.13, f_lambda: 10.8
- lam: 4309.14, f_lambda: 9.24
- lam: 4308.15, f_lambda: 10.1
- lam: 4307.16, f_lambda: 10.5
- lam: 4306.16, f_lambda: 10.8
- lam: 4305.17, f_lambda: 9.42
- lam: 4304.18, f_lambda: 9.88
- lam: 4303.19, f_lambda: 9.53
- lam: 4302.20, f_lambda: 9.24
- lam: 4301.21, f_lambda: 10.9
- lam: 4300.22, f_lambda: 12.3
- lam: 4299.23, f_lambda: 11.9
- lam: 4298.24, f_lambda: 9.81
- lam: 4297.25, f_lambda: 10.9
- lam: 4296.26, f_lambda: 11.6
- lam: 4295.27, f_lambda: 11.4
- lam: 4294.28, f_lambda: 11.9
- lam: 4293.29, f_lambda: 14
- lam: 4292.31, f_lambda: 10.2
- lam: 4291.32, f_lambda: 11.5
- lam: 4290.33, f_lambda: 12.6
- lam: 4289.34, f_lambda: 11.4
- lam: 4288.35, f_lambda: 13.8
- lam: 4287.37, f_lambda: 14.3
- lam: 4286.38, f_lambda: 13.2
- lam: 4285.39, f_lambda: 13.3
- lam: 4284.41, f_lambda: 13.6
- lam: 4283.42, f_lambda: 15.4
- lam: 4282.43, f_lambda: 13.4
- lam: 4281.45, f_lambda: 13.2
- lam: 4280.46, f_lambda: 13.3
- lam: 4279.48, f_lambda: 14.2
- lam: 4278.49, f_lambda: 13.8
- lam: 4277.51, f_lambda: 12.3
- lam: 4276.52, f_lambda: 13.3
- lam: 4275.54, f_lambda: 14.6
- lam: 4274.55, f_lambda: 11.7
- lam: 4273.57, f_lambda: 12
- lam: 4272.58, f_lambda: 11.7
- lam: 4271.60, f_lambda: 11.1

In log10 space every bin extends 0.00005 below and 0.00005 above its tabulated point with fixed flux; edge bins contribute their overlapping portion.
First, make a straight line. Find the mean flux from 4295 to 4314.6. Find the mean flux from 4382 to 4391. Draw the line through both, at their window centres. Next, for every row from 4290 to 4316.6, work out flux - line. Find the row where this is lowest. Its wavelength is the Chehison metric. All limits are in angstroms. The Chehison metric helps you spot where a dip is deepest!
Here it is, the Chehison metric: 4309.14 angstroms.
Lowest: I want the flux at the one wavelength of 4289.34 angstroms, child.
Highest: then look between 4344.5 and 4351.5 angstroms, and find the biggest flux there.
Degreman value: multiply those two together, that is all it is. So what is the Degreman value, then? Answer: 188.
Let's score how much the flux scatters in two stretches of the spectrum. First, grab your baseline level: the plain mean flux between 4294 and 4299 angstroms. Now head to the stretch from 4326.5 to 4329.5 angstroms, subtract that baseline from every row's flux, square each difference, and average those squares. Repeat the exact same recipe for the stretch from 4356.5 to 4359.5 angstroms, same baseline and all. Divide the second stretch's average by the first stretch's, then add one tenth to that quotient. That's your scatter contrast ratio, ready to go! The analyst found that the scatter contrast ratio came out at 1.8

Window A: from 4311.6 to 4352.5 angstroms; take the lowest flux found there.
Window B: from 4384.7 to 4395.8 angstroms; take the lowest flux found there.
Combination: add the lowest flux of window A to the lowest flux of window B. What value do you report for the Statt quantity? 24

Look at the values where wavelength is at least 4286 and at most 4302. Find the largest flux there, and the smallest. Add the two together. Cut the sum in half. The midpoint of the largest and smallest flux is 12.1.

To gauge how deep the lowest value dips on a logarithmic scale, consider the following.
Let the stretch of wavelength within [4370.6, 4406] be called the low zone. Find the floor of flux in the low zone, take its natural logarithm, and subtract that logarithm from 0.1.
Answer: -2.42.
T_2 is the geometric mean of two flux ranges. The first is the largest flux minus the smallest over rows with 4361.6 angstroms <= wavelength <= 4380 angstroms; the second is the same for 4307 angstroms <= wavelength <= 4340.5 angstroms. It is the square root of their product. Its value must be 6.0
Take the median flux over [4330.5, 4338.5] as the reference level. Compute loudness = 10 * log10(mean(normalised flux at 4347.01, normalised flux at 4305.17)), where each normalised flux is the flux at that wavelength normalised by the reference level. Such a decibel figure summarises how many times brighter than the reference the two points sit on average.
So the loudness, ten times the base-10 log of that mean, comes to -1.1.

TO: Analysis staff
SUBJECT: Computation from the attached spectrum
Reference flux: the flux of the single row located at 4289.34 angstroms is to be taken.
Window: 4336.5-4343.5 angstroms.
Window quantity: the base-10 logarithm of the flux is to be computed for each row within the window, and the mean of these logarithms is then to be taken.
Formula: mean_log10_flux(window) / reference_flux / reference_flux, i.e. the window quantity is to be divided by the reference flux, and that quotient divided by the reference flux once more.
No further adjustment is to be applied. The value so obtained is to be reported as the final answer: 0.0088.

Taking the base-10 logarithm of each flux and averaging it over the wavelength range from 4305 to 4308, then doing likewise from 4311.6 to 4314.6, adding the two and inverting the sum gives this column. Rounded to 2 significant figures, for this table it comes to 0.48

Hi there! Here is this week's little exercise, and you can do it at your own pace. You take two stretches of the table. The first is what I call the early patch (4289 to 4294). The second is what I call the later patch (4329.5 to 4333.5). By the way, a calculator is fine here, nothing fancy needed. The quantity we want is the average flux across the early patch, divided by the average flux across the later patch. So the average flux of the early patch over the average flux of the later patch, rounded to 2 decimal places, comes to 0.75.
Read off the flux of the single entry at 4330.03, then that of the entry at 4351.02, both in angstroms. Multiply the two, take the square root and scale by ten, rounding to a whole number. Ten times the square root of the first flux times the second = 147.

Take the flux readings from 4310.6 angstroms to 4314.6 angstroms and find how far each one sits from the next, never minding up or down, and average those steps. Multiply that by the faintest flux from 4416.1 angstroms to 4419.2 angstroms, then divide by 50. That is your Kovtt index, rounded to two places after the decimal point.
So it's 0.18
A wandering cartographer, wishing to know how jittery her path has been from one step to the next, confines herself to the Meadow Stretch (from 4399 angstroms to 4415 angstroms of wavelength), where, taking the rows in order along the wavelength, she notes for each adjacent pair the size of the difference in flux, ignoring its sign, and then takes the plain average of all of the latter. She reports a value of 1.5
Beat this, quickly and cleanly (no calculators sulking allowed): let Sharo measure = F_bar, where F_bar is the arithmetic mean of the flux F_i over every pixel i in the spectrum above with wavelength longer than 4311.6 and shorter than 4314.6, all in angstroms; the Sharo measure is 12.2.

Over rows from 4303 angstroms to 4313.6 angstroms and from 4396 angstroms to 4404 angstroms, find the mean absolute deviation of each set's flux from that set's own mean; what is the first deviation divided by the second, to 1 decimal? 1.1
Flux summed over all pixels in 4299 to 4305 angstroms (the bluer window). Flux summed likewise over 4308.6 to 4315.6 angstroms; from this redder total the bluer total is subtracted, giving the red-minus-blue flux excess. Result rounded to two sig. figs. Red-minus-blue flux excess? 20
